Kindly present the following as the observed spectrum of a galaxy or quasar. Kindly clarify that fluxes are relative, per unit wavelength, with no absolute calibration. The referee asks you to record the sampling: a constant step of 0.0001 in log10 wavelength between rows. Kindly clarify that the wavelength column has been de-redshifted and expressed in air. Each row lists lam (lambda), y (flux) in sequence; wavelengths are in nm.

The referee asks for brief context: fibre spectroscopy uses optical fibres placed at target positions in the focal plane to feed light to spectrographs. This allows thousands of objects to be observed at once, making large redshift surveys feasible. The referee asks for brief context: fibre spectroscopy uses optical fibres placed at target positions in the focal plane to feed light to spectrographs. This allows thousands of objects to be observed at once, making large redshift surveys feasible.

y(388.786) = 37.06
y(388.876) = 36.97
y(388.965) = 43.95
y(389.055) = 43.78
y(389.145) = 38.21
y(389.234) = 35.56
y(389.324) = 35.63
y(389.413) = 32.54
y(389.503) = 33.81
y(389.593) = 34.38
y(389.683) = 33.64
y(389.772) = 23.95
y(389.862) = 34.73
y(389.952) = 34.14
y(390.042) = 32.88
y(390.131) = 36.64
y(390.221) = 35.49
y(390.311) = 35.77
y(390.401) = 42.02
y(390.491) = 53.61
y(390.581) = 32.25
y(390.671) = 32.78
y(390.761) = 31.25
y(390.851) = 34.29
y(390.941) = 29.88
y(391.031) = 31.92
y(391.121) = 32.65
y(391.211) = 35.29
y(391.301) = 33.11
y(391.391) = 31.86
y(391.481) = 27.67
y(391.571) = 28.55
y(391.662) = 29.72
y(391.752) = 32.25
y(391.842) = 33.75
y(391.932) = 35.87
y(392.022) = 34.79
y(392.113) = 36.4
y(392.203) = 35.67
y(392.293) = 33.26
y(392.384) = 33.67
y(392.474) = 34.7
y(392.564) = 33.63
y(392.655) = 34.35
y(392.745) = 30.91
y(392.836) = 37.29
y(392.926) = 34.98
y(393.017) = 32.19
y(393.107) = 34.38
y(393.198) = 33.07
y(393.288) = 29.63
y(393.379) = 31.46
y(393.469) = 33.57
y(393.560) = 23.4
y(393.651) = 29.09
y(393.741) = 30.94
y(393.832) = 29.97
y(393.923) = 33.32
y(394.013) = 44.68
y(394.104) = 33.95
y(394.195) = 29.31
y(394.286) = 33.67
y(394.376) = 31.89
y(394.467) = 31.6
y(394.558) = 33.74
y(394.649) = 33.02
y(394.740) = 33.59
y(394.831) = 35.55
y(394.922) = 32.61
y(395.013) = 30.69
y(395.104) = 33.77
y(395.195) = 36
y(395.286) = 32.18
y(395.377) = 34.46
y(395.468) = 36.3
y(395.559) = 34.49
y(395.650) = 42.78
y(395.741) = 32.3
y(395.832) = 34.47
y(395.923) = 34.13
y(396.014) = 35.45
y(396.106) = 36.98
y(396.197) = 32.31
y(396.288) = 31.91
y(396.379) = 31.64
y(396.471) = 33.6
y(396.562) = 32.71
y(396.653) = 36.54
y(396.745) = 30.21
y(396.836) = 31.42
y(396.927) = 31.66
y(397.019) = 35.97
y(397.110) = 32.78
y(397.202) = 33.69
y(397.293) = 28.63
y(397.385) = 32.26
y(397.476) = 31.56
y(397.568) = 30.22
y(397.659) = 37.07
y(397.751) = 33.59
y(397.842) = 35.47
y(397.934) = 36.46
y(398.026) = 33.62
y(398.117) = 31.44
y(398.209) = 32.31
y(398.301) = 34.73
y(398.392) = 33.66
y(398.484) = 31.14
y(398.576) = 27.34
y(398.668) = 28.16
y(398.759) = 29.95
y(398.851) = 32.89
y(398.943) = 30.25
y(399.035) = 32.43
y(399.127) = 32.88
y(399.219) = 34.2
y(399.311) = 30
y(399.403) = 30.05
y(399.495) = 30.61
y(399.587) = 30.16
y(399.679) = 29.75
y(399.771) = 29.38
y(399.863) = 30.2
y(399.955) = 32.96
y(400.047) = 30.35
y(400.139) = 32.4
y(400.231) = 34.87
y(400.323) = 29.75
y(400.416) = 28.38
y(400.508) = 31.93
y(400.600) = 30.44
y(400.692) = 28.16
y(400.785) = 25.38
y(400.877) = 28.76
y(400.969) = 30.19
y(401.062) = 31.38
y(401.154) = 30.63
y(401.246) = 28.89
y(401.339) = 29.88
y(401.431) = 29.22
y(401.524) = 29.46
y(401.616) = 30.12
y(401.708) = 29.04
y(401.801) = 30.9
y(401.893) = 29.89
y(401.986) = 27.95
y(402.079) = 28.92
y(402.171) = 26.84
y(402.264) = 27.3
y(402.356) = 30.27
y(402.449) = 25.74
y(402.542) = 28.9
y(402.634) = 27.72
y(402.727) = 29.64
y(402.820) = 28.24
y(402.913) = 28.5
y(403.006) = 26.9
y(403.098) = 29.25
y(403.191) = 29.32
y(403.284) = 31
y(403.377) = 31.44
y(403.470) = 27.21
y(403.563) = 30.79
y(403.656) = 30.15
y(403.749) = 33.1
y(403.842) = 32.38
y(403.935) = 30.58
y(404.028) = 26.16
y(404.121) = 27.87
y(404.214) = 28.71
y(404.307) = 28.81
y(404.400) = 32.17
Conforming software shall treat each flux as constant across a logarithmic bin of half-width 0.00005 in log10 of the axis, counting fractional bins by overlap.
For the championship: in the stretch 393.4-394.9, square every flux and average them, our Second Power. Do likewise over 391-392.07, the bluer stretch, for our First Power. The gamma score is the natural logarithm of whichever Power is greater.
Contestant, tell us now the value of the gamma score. 6.98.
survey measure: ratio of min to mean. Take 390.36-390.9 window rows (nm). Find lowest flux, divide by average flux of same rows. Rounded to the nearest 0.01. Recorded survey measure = 0.83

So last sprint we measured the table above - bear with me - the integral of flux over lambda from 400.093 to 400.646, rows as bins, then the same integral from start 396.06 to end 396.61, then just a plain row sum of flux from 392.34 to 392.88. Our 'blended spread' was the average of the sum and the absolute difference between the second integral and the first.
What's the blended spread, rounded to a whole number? 103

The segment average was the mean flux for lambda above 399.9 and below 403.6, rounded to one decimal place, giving 29.5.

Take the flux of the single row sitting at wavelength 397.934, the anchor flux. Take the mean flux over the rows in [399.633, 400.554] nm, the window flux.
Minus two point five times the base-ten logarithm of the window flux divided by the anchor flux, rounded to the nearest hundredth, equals 0.18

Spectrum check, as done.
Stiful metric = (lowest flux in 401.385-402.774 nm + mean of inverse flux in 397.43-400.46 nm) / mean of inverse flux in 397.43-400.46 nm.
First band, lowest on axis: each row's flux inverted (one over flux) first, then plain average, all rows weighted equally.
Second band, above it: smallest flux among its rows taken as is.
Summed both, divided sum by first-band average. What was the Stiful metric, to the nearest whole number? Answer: 814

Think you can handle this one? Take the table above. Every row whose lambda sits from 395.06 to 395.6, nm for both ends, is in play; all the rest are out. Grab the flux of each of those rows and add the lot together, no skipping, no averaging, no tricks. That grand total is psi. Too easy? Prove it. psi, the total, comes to 207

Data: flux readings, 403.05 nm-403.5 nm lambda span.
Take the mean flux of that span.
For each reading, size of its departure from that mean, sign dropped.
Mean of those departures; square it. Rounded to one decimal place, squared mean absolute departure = 1.6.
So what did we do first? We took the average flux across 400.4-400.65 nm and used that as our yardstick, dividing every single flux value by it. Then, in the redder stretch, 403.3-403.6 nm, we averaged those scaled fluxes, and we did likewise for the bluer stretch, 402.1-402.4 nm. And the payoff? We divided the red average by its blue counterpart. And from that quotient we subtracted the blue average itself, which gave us 0.1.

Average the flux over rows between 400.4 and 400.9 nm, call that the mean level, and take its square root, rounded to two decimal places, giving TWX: 5.37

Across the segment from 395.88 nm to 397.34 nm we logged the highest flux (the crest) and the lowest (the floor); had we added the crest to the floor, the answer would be 66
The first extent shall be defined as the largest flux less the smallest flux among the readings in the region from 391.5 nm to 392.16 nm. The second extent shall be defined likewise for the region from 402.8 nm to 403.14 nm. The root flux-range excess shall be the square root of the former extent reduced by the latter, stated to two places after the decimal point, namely 2.35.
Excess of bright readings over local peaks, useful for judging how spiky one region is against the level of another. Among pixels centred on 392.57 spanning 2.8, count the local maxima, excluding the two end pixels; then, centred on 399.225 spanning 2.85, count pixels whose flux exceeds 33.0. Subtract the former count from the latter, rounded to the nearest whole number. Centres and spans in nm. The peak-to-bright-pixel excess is -1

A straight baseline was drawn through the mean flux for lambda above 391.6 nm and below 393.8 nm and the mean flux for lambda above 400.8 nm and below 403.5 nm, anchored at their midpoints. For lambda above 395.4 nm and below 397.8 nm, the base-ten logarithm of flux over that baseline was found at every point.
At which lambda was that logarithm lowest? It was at 397.293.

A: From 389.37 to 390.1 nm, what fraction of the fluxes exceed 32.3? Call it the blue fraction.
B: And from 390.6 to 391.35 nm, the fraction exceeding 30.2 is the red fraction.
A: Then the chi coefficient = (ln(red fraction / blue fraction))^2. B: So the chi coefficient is 0.0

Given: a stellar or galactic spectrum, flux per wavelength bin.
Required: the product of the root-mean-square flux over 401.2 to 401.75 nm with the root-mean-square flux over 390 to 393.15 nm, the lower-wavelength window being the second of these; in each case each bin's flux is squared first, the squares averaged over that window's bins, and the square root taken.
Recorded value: 1013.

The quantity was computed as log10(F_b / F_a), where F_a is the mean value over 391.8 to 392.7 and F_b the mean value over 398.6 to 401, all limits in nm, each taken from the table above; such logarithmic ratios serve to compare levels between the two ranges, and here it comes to -0.054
